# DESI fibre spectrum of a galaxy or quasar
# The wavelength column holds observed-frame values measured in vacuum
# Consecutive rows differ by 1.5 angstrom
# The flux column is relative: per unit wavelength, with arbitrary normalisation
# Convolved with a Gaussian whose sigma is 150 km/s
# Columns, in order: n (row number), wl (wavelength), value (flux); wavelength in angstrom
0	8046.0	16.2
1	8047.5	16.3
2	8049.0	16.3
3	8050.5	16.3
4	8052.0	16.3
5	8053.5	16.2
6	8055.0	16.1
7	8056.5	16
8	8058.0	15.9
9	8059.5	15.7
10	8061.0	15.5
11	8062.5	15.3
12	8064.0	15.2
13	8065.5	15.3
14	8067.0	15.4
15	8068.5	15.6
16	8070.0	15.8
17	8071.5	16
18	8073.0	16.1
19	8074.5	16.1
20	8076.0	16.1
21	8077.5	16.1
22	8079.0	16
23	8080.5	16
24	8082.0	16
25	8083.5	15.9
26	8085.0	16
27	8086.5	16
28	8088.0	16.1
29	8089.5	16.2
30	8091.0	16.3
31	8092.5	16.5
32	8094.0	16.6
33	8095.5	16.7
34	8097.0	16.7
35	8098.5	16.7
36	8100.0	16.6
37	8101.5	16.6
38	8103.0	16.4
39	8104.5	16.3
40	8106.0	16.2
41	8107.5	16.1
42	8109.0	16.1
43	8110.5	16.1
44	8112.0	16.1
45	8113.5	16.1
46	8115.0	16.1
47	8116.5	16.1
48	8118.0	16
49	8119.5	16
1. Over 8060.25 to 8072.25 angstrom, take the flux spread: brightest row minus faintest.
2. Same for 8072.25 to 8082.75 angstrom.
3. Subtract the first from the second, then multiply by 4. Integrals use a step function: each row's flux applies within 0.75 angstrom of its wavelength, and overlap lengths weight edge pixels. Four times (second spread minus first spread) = -2.8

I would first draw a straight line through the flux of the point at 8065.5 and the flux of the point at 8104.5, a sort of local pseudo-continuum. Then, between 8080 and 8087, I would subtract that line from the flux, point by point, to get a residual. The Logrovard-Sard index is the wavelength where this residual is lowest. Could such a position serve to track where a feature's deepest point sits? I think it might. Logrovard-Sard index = 8083.5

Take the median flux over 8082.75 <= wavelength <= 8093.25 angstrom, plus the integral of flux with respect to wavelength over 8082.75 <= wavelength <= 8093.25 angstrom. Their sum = 185.6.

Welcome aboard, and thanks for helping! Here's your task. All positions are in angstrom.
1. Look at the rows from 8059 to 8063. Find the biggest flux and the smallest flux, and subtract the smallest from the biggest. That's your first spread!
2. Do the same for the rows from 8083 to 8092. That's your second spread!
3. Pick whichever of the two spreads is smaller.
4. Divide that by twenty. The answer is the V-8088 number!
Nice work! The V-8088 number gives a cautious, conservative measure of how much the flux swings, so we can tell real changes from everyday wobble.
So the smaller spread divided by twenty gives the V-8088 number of 0.0200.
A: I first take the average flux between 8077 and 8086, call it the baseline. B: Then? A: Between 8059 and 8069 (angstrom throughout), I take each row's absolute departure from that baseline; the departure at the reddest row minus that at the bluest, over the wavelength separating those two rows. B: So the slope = 0.011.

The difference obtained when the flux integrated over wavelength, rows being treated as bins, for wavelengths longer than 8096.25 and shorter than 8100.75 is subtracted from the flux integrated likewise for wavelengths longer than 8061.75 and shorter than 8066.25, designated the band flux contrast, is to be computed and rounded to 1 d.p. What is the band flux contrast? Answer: -6.3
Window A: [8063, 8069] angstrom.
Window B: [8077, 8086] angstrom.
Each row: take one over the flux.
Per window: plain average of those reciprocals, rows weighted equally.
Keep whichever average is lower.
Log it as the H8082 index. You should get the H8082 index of 0.0625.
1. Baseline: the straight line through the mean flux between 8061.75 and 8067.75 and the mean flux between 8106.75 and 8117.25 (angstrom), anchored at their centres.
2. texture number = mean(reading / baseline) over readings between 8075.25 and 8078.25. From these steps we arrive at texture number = 1.04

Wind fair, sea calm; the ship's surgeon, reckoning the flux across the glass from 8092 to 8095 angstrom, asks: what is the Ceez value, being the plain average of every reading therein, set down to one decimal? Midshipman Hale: 16.6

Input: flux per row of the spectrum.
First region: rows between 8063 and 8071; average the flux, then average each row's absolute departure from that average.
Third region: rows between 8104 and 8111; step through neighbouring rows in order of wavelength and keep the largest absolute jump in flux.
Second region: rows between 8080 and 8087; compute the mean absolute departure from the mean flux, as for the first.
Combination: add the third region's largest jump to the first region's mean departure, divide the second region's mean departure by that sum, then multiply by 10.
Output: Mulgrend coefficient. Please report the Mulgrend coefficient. 1.1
